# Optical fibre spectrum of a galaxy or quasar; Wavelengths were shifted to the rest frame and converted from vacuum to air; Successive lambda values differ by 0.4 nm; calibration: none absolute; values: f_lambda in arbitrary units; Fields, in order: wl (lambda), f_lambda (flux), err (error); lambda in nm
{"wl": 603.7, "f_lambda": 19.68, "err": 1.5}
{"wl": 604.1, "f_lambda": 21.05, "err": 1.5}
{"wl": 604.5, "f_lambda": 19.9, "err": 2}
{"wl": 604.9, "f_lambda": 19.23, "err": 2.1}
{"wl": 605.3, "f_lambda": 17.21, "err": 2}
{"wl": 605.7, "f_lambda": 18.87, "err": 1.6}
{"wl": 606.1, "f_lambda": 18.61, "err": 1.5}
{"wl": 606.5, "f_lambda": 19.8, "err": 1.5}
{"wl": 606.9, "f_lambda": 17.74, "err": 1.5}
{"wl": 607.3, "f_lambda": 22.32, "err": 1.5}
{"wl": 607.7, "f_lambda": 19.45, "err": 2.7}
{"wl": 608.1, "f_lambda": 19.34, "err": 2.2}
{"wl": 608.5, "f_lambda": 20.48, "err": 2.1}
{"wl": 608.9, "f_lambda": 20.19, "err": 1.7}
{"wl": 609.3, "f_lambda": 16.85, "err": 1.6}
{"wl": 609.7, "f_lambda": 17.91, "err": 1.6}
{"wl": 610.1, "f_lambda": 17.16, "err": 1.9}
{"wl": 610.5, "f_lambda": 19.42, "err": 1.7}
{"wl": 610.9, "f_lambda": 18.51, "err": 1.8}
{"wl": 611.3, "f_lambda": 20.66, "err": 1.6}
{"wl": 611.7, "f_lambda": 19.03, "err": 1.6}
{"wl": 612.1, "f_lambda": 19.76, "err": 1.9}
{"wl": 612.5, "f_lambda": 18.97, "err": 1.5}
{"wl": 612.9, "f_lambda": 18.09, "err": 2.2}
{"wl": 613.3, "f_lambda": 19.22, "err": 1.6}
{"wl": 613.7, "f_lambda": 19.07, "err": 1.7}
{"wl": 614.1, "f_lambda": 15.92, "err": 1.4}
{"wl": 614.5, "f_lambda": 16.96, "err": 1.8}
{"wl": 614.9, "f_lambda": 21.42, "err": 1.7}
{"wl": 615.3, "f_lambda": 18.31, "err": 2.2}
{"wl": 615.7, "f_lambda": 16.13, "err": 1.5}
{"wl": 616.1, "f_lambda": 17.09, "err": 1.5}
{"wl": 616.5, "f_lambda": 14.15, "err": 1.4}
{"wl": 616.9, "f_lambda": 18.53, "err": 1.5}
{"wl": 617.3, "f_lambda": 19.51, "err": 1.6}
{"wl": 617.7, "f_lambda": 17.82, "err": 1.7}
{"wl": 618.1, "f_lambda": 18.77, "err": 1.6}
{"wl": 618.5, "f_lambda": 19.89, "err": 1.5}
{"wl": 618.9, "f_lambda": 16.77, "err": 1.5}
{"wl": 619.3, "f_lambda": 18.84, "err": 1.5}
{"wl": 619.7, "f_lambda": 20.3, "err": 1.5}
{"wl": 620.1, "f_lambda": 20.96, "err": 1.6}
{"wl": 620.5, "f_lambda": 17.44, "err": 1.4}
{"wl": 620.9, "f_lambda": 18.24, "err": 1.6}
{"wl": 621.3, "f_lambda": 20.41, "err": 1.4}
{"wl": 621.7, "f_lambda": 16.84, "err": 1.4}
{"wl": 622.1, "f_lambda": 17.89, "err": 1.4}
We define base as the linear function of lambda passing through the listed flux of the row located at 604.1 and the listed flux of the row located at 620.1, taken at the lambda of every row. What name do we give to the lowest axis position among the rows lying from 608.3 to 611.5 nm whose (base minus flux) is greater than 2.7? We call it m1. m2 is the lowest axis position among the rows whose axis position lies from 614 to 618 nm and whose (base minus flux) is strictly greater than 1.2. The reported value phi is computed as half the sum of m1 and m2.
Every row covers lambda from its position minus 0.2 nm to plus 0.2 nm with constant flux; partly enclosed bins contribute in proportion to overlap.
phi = 611.70 nm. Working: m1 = 609.3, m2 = 614.1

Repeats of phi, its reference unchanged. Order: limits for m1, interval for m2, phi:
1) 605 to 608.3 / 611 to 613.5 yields 608.50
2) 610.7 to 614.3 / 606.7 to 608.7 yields 609.90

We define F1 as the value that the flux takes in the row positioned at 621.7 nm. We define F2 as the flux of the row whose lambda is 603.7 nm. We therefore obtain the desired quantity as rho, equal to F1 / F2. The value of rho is 0.86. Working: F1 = 16.84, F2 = 19.68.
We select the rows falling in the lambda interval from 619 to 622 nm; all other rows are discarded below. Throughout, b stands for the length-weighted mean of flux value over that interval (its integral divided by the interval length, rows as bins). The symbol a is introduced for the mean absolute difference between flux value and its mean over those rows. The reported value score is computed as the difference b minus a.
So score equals 17.6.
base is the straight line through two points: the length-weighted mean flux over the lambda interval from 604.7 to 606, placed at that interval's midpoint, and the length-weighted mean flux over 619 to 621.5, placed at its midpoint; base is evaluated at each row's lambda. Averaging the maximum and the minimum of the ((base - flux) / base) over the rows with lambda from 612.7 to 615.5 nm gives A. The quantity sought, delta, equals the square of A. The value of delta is 0.0002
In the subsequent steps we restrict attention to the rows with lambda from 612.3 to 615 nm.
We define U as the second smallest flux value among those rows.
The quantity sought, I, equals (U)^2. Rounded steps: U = 16.96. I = 288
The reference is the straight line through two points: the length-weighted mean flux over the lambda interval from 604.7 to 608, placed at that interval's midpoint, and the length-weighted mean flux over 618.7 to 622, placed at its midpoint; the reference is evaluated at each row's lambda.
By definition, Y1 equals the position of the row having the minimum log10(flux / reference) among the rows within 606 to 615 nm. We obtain 614.1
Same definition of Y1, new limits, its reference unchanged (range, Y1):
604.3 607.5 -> 605.3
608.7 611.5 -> 609.3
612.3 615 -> 614.1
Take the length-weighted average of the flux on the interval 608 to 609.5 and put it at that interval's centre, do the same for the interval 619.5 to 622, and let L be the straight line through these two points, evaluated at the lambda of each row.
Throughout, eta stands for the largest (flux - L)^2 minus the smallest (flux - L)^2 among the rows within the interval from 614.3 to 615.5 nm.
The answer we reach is 4.8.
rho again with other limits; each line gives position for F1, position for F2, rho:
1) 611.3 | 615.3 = 1.13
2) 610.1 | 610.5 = 0.88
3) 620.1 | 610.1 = 1.22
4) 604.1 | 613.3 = 1.10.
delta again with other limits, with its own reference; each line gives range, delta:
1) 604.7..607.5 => 0.0046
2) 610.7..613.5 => 0.0009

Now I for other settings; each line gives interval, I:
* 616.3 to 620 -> 281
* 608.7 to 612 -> 294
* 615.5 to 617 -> 260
